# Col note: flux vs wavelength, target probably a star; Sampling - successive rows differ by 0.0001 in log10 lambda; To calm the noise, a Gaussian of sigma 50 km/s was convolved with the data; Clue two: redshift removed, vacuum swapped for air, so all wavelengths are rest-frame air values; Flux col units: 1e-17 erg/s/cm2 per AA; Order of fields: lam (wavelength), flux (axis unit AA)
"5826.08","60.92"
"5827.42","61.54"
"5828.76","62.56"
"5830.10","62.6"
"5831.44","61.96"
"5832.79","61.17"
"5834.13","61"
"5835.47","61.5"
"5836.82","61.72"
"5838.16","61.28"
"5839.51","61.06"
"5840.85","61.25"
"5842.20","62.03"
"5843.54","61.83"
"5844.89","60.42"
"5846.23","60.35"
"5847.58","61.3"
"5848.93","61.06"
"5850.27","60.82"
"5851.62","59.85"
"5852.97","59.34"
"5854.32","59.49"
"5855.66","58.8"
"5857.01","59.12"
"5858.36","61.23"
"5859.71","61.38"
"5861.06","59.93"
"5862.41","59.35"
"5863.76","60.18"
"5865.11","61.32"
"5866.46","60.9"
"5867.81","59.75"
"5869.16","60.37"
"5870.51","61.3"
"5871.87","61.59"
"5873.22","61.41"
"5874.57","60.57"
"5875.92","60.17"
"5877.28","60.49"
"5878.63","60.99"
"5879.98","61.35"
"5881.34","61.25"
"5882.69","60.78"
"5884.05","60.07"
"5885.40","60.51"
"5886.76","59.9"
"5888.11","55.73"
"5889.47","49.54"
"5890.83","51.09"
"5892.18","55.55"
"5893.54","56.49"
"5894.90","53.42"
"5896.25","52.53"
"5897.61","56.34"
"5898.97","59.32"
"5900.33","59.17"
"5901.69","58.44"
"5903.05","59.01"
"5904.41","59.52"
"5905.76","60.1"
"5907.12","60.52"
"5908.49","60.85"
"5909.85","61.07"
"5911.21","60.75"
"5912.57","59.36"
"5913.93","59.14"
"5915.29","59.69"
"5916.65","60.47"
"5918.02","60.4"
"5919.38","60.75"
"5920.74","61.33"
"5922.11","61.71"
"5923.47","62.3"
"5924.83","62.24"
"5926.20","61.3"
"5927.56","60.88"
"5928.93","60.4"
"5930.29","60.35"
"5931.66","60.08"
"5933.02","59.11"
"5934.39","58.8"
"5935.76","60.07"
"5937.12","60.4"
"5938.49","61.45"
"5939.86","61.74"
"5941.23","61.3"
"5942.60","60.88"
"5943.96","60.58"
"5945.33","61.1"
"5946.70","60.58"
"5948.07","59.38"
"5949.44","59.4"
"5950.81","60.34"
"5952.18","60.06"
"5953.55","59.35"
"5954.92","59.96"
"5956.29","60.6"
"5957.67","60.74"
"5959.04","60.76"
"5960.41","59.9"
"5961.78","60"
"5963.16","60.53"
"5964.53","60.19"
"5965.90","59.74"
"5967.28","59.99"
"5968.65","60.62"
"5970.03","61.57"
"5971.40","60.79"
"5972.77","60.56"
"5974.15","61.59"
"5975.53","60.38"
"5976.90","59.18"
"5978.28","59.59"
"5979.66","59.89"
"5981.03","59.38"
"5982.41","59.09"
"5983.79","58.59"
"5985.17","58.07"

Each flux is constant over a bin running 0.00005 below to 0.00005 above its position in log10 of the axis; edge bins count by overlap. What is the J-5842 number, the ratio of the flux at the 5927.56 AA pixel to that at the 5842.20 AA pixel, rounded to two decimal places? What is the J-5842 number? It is 0.98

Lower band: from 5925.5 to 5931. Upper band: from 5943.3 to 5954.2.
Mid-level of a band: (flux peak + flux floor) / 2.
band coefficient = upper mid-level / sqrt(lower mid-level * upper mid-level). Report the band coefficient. 1.00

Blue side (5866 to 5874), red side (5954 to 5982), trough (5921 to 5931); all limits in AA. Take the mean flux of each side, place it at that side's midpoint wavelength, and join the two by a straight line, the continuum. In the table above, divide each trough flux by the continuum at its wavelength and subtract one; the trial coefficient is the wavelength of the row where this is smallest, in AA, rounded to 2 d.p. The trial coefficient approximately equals 5930.29 AA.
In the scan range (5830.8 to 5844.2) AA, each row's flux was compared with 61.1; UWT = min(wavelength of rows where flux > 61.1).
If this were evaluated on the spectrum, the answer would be 5831.44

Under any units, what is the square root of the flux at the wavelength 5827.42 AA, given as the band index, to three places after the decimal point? 7.845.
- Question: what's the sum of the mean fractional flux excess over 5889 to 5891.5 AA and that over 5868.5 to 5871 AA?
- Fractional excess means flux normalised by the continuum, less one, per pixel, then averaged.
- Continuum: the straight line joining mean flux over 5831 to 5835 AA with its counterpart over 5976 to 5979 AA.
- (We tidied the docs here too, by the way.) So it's -0.17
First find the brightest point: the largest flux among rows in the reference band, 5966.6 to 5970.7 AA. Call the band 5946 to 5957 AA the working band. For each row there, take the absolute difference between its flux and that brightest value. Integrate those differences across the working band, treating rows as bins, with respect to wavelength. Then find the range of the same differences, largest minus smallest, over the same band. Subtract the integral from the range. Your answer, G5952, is -16.4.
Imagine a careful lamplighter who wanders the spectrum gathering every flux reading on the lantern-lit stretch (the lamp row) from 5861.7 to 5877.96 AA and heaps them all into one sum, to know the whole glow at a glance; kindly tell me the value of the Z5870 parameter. 727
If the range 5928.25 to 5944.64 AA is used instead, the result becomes 725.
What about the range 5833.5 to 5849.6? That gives 735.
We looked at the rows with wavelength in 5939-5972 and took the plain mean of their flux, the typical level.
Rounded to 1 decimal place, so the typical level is 60.4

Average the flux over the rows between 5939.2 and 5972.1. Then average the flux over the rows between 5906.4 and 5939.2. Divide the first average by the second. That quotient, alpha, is 1.00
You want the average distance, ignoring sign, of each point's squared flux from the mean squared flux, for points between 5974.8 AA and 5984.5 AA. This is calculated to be 52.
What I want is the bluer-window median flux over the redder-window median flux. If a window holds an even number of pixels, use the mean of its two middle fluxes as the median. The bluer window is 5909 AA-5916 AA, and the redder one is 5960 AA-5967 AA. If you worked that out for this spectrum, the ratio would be 0.995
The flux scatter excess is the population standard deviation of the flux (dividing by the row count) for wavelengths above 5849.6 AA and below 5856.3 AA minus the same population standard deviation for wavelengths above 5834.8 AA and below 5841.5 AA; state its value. 0.4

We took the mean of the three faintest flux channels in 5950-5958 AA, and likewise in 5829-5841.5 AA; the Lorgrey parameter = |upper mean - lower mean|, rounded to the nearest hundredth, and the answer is 1.29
